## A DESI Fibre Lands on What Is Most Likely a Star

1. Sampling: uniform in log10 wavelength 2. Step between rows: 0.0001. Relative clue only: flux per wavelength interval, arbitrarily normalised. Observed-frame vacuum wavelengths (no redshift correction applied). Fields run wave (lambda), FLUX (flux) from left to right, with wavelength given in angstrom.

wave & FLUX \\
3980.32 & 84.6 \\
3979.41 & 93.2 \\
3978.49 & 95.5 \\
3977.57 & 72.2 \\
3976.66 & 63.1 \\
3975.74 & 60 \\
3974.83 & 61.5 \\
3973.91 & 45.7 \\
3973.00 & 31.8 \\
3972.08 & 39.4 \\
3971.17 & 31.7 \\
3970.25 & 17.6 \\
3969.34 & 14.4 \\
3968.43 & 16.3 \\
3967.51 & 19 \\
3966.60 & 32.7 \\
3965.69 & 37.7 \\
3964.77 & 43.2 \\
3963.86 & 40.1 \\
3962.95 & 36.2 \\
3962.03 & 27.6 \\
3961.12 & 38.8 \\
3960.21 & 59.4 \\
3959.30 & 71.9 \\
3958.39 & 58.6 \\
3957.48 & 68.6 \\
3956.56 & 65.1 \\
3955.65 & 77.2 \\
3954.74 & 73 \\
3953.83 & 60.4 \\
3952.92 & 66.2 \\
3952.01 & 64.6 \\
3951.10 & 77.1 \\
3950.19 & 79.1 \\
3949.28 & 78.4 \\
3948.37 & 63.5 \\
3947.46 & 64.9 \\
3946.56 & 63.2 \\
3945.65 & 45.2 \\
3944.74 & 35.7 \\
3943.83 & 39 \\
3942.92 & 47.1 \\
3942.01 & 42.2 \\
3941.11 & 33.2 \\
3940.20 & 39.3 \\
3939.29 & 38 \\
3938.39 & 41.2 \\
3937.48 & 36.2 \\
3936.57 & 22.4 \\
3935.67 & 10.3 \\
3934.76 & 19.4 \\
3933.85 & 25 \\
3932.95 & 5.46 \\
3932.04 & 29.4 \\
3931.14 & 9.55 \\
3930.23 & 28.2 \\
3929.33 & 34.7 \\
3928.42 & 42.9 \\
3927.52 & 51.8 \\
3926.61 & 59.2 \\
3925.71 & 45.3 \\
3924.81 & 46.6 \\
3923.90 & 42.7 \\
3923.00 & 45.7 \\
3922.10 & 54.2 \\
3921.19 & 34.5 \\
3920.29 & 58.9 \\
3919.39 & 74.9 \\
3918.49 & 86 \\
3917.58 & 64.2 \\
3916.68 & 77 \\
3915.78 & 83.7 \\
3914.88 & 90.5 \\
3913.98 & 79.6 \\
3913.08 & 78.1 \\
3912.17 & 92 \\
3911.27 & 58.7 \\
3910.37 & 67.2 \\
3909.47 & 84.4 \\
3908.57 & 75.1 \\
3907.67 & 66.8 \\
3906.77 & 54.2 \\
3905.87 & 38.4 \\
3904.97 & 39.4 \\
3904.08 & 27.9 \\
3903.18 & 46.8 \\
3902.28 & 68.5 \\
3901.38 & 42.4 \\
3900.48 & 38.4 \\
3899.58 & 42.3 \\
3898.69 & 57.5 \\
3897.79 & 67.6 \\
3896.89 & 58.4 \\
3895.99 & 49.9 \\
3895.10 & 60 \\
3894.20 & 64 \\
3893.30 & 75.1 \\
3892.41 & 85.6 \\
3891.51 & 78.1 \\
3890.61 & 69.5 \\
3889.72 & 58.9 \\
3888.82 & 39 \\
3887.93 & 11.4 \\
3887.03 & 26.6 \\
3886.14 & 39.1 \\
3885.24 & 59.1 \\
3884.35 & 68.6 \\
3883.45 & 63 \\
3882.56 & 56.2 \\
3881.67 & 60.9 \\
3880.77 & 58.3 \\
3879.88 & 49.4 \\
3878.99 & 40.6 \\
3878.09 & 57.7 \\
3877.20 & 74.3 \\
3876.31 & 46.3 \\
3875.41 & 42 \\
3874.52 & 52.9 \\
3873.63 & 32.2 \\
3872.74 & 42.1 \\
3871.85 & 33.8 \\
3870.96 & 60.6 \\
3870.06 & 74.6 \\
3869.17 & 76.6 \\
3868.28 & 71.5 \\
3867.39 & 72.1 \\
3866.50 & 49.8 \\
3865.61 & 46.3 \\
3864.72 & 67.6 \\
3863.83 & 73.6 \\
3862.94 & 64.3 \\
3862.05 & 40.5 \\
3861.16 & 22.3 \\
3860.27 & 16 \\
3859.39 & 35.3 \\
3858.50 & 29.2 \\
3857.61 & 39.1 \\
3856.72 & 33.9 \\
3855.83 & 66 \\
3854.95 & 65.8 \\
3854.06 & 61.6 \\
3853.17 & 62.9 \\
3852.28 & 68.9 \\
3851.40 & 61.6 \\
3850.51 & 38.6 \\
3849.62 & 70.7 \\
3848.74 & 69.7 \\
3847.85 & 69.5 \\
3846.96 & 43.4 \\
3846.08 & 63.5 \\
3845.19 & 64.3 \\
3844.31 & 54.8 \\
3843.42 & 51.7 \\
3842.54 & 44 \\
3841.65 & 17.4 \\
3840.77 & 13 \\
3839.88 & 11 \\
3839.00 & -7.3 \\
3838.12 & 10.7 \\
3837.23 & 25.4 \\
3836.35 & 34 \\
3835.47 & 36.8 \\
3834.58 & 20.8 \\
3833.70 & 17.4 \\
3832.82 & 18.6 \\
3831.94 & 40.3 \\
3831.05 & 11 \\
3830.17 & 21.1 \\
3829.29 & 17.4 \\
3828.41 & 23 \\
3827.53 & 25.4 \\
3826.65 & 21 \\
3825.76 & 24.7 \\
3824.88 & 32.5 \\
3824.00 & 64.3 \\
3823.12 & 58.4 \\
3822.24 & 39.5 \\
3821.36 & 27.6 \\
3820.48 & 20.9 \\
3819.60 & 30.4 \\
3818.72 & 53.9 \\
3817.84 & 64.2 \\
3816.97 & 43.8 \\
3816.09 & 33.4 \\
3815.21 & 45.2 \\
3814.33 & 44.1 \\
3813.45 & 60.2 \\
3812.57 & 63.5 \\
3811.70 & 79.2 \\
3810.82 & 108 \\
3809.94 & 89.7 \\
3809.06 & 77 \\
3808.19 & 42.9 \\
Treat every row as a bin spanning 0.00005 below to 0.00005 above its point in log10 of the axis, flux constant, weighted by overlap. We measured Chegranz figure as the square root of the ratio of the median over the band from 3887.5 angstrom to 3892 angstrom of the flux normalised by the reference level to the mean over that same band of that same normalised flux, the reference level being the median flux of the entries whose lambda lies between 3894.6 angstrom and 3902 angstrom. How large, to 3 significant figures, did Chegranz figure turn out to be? 1.07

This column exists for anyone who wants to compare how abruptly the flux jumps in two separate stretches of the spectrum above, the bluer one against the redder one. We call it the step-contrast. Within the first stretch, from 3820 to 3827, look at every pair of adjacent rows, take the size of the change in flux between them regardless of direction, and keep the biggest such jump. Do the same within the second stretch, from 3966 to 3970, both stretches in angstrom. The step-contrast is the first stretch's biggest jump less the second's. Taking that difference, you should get 18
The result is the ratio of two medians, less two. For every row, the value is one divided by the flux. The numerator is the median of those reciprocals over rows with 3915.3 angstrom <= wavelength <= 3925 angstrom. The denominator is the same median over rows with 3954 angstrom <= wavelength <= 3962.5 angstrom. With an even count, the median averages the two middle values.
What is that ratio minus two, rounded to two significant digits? -0.89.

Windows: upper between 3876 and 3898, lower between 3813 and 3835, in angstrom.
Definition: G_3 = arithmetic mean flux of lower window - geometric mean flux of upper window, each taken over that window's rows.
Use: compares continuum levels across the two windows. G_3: -19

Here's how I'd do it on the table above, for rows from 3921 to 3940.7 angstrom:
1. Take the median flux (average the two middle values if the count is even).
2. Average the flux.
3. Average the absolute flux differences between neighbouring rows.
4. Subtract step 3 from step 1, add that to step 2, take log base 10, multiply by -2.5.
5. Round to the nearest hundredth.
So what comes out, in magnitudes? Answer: -4.47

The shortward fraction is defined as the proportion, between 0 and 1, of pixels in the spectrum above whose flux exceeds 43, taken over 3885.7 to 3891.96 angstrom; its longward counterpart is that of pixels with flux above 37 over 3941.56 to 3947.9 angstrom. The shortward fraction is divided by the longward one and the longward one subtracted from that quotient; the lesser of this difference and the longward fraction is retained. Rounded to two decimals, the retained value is -0.36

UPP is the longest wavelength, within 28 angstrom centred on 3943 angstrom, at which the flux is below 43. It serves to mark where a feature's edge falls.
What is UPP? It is 3944.74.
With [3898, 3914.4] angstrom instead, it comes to 3905.87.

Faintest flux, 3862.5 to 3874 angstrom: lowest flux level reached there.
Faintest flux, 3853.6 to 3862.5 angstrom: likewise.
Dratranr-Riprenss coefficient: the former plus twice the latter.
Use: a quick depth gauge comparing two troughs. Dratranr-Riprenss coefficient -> 64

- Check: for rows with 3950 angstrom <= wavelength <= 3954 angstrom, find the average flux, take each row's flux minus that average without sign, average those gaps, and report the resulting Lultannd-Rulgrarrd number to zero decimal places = 7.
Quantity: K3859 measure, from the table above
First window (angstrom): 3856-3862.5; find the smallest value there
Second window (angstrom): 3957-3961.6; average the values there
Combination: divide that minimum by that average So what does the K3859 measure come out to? 0.3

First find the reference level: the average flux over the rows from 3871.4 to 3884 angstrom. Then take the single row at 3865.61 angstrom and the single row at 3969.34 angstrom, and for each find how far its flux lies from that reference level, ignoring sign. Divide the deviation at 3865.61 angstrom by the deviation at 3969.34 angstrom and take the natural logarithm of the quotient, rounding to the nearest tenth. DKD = -2.1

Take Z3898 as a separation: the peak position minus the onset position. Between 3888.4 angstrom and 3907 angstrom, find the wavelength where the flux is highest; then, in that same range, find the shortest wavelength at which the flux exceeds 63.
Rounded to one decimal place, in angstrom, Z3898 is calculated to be 1.8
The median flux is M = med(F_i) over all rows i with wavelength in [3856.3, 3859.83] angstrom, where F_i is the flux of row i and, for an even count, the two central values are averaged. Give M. 35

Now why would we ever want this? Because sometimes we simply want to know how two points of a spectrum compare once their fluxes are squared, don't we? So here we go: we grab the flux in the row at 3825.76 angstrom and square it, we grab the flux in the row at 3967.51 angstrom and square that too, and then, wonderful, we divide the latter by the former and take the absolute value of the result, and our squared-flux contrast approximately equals 0.59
